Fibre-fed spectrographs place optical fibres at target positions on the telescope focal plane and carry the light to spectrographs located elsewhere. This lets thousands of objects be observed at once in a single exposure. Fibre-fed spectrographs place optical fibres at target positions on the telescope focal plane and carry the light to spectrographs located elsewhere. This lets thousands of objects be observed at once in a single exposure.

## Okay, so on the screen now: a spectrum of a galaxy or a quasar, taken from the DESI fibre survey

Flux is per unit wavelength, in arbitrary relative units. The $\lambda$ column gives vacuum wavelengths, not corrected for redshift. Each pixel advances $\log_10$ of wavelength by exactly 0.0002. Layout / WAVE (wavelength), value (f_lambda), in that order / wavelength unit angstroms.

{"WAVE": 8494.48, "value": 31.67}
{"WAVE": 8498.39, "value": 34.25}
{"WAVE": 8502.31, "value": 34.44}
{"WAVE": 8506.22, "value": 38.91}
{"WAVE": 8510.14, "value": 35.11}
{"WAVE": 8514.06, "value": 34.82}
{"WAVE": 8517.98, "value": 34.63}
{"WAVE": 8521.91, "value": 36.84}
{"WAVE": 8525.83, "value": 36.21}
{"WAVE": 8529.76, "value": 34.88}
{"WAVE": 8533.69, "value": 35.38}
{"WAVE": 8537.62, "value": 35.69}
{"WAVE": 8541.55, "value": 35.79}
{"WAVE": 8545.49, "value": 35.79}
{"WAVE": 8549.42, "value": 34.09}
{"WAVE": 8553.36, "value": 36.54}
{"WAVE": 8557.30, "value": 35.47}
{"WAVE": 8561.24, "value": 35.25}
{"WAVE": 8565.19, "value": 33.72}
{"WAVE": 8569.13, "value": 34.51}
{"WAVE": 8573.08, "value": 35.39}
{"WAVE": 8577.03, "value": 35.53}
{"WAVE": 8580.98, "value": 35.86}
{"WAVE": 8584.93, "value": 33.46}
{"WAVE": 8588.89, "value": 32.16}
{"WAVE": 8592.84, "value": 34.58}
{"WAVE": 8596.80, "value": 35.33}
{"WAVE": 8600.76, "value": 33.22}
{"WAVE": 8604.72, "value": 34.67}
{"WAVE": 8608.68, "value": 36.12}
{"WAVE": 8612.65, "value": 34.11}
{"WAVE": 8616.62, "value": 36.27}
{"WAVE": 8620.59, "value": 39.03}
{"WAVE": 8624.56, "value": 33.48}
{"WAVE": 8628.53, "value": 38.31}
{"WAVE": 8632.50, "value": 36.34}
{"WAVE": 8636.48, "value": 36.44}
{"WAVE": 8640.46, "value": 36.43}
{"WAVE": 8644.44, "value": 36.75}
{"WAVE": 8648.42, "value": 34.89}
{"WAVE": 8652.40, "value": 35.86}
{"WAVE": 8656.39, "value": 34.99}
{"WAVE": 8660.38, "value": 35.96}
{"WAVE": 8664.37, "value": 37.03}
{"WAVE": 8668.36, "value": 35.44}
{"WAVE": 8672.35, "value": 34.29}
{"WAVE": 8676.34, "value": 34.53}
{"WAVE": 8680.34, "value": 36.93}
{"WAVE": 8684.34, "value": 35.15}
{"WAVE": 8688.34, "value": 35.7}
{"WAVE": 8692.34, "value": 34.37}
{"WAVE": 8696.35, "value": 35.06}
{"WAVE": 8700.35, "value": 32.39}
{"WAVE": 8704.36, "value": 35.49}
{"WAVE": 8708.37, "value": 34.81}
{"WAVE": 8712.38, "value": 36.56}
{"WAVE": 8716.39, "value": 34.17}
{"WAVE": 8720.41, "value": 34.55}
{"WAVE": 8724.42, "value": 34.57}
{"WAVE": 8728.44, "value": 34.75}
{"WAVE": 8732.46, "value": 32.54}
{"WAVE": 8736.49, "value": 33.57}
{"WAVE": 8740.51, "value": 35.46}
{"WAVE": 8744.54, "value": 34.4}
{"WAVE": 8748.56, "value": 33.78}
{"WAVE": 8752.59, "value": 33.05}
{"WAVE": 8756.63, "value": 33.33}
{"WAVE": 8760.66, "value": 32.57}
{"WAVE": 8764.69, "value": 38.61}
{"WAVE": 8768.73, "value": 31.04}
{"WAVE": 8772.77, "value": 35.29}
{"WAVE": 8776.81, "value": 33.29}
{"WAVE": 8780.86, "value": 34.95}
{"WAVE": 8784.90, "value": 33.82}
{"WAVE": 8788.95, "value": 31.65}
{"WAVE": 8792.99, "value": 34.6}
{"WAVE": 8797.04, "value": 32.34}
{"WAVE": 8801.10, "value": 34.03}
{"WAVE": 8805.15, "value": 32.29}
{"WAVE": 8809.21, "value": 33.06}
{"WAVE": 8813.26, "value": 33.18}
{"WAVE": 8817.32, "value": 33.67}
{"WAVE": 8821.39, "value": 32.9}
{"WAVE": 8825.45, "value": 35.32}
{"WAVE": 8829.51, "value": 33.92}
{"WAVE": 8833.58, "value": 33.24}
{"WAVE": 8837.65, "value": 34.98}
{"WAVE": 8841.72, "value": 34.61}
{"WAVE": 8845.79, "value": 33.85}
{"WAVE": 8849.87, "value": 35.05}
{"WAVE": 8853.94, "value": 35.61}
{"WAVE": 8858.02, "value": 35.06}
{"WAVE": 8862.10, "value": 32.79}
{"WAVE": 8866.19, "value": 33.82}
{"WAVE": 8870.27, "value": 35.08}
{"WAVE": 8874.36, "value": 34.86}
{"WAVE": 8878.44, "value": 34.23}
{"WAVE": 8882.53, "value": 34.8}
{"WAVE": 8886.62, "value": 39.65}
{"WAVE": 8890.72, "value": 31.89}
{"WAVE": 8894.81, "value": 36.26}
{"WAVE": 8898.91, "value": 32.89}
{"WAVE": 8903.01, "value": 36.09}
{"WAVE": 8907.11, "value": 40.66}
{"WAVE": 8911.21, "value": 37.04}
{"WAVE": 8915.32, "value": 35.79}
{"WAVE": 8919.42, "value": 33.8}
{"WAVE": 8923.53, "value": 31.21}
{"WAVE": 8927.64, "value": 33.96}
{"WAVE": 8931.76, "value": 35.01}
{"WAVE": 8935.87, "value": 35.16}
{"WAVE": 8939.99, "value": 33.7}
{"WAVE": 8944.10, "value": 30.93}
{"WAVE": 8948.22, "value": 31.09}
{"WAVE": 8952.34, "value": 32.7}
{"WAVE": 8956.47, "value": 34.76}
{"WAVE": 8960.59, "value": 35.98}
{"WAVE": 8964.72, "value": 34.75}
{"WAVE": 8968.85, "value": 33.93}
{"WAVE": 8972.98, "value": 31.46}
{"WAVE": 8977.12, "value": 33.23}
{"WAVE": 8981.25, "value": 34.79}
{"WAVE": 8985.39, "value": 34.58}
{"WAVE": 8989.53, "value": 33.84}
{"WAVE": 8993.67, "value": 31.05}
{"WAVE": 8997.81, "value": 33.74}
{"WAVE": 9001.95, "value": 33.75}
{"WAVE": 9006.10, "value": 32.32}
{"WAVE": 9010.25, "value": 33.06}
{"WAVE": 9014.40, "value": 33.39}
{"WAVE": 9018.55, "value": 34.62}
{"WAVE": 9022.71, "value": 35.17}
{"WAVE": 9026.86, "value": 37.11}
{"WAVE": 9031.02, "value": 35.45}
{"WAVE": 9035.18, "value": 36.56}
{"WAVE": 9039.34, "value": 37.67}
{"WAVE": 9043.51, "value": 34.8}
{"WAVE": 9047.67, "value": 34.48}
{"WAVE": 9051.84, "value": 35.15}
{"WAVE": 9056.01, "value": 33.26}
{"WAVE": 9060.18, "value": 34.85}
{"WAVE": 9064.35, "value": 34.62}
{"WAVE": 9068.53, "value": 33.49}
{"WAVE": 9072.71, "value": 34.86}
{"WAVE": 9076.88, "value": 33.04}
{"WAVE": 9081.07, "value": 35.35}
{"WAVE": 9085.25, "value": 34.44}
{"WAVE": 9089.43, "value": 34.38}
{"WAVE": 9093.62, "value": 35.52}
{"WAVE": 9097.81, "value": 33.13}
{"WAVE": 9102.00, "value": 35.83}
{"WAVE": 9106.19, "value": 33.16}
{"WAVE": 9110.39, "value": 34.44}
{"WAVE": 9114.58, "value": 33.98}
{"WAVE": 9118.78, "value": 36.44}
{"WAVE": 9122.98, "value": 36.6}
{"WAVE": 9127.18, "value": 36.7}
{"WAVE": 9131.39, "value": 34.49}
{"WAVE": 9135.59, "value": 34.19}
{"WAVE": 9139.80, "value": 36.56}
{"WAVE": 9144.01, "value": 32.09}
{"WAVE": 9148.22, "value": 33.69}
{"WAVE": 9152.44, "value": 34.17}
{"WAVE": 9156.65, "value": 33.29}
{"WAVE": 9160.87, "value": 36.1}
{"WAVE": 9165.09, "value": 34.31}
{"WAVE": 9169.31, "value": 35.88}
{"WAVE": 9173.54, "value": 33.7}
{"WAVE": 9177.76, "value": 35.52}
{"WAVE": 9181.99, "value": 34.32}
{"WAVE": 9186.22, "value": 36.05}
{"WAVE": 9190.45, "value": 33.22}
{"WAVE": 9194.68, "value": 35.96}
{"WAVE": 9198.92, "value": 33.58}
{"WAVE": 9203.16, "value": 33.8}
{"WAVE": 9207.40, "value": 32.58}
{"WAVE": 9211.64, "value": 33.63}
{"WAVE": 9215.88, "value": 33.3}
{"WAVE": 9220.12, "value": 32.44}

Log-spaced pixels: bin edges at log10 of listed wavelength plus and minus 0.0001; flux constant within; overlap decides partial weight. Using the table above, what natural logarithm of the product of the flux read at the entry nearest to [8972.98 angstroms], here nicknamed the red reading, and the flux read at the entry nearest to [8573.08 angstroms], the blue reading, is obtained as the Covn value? 7.015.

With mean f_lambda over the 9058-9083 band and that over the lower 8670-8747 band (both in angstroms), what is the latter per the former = 1.01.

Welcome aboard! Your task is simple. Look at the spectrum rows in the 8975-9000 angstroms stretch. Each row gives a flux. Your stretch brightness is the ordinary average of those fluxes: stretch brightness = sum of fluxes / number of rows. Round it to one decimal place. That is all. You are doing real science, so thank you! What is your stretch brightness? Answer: 33.5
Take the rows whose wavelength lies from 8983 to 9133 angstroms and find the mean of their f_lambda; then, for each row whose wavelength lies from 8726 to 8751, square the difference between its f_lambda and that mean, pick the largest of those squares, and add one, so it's 5.2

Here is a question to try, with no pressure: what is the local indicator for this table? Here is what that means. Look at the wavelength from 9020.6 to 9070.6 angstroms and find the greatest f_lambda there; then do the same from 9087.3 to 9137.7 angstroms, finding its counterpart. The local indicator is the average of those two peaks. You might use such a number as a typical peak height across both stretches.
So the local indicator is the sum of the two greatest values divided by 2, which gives 37.2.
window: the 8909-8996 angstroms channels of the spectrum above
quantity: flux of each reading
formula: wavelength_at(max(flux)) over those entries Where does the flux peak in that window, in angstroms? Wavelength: 8911.21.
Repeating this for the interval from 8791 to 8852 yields 8825.45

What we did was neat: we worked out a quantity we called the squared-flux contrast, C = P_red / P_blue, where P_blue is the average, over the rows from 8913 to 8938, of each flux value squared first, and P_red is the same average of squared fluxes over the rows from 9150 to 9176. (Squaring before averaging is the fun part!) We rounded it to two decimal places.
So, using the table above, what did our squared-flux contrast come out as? 1.02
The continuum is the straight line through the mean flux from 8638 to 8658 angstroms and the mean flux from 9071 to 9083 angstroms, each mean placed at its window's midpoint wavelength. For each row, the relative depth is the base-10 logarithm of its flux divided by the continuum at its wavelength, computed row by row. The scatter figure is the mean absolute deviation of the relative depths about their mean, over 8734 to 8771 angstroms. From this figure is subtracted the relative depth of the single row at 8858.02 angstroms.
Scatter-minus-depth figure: 0.019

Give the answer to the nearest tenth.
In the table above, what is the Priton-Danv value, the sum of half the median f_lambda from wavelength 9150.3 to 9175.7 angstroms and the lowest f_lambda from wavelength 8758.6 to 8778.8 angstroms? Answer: 48.2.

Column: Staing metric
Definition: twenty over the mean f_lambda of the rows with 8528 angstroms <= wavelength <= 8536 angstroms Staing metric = 0.569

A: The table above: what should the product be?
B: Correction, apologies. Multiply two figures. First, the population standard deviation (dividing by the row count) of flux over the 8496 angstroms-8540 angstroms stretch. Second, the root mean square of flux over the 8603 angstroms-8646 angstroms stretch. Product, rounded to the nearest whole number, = 47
